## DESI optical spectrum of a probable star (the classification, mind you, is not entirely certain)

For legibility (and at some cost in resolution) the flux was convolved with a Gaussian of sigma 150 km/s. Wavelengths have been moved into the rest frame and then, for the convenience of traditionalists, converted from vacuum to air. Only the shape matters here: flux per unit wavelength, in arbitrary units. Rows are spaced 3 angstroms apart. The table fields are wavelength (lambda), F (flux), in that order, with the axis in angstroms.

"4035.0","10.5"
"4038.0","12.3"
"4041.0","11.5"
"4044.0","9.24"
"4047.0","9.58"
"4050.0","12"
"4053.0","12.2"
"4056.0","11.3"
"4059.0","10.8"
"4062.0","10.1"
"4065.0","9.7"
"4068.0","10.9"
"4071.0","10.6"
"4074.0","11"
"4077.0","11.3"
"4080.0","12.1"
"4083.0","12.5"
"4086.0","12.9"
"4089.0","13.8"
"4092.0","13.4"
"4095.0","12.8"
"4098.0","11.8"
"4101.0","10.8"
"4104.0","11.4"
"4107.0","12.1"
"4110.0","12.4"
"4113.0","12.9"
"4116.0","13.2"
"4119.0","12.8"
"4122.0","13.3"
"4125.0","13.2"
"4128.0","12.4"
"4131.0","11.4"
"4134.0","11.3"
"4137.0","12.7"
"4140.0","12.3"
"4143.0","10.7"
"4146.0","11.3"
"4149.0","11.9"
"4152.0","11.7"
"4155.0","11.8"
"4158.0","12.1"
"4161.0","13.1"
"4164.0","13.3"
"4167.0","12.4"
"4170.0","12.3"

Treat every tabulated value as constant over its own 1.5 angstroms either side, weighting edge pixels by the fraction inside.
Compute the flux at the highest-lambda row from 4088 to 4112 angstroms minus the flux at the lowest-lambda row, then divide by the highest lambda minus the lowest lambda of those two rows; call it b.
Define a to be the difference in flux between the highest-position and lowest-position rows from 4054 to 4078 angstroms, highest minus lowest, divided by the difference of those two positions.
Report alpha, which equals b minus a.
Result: -0.07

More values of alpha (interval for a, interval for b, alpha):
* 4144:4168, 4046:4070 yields 0.01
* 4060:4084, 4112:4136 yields -0.19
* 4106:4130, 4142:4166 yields 0.11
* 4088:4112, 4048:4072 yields 0.00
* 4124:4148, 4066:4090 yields 0.23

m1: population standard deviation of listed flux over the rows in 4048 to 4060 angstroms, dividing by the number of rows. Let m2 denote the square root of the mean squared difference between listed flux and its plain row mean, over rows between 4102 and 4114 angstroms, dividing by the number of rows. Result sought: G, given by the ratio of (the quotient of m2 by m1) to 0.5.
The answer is 1.9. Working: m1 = 0.56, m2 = 0.5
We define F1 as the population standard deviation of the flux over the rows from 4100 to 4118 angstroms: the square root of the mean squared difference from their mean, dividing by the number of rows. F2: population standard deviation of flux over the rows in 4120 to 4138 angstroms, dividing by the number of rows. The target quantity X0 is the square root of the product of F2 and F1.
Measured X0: 0.81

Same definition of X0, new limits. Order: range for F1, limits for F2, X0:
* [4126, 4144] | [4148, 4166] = 0.67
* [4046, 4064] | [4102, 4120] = 0.75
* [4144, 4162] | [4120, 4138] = 0.66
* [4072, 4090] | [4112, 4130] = 0.54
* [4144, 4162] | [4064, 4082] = 0.63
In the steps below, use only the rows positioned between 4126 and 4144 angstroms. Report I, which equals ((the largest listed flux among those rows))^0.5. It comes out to 3.56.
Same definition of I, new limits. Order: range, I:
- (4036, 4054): 3.51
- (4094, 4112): 3.58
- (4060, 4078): 3.36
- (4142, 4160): 3.48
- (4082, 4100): 3.71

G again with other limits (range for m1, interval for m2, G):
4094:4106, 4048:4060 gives 1.5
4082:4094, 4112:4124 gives 0.8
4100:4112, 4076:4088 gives 1.9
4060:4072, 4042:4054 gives 5.9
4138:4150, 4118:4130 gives 1.2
